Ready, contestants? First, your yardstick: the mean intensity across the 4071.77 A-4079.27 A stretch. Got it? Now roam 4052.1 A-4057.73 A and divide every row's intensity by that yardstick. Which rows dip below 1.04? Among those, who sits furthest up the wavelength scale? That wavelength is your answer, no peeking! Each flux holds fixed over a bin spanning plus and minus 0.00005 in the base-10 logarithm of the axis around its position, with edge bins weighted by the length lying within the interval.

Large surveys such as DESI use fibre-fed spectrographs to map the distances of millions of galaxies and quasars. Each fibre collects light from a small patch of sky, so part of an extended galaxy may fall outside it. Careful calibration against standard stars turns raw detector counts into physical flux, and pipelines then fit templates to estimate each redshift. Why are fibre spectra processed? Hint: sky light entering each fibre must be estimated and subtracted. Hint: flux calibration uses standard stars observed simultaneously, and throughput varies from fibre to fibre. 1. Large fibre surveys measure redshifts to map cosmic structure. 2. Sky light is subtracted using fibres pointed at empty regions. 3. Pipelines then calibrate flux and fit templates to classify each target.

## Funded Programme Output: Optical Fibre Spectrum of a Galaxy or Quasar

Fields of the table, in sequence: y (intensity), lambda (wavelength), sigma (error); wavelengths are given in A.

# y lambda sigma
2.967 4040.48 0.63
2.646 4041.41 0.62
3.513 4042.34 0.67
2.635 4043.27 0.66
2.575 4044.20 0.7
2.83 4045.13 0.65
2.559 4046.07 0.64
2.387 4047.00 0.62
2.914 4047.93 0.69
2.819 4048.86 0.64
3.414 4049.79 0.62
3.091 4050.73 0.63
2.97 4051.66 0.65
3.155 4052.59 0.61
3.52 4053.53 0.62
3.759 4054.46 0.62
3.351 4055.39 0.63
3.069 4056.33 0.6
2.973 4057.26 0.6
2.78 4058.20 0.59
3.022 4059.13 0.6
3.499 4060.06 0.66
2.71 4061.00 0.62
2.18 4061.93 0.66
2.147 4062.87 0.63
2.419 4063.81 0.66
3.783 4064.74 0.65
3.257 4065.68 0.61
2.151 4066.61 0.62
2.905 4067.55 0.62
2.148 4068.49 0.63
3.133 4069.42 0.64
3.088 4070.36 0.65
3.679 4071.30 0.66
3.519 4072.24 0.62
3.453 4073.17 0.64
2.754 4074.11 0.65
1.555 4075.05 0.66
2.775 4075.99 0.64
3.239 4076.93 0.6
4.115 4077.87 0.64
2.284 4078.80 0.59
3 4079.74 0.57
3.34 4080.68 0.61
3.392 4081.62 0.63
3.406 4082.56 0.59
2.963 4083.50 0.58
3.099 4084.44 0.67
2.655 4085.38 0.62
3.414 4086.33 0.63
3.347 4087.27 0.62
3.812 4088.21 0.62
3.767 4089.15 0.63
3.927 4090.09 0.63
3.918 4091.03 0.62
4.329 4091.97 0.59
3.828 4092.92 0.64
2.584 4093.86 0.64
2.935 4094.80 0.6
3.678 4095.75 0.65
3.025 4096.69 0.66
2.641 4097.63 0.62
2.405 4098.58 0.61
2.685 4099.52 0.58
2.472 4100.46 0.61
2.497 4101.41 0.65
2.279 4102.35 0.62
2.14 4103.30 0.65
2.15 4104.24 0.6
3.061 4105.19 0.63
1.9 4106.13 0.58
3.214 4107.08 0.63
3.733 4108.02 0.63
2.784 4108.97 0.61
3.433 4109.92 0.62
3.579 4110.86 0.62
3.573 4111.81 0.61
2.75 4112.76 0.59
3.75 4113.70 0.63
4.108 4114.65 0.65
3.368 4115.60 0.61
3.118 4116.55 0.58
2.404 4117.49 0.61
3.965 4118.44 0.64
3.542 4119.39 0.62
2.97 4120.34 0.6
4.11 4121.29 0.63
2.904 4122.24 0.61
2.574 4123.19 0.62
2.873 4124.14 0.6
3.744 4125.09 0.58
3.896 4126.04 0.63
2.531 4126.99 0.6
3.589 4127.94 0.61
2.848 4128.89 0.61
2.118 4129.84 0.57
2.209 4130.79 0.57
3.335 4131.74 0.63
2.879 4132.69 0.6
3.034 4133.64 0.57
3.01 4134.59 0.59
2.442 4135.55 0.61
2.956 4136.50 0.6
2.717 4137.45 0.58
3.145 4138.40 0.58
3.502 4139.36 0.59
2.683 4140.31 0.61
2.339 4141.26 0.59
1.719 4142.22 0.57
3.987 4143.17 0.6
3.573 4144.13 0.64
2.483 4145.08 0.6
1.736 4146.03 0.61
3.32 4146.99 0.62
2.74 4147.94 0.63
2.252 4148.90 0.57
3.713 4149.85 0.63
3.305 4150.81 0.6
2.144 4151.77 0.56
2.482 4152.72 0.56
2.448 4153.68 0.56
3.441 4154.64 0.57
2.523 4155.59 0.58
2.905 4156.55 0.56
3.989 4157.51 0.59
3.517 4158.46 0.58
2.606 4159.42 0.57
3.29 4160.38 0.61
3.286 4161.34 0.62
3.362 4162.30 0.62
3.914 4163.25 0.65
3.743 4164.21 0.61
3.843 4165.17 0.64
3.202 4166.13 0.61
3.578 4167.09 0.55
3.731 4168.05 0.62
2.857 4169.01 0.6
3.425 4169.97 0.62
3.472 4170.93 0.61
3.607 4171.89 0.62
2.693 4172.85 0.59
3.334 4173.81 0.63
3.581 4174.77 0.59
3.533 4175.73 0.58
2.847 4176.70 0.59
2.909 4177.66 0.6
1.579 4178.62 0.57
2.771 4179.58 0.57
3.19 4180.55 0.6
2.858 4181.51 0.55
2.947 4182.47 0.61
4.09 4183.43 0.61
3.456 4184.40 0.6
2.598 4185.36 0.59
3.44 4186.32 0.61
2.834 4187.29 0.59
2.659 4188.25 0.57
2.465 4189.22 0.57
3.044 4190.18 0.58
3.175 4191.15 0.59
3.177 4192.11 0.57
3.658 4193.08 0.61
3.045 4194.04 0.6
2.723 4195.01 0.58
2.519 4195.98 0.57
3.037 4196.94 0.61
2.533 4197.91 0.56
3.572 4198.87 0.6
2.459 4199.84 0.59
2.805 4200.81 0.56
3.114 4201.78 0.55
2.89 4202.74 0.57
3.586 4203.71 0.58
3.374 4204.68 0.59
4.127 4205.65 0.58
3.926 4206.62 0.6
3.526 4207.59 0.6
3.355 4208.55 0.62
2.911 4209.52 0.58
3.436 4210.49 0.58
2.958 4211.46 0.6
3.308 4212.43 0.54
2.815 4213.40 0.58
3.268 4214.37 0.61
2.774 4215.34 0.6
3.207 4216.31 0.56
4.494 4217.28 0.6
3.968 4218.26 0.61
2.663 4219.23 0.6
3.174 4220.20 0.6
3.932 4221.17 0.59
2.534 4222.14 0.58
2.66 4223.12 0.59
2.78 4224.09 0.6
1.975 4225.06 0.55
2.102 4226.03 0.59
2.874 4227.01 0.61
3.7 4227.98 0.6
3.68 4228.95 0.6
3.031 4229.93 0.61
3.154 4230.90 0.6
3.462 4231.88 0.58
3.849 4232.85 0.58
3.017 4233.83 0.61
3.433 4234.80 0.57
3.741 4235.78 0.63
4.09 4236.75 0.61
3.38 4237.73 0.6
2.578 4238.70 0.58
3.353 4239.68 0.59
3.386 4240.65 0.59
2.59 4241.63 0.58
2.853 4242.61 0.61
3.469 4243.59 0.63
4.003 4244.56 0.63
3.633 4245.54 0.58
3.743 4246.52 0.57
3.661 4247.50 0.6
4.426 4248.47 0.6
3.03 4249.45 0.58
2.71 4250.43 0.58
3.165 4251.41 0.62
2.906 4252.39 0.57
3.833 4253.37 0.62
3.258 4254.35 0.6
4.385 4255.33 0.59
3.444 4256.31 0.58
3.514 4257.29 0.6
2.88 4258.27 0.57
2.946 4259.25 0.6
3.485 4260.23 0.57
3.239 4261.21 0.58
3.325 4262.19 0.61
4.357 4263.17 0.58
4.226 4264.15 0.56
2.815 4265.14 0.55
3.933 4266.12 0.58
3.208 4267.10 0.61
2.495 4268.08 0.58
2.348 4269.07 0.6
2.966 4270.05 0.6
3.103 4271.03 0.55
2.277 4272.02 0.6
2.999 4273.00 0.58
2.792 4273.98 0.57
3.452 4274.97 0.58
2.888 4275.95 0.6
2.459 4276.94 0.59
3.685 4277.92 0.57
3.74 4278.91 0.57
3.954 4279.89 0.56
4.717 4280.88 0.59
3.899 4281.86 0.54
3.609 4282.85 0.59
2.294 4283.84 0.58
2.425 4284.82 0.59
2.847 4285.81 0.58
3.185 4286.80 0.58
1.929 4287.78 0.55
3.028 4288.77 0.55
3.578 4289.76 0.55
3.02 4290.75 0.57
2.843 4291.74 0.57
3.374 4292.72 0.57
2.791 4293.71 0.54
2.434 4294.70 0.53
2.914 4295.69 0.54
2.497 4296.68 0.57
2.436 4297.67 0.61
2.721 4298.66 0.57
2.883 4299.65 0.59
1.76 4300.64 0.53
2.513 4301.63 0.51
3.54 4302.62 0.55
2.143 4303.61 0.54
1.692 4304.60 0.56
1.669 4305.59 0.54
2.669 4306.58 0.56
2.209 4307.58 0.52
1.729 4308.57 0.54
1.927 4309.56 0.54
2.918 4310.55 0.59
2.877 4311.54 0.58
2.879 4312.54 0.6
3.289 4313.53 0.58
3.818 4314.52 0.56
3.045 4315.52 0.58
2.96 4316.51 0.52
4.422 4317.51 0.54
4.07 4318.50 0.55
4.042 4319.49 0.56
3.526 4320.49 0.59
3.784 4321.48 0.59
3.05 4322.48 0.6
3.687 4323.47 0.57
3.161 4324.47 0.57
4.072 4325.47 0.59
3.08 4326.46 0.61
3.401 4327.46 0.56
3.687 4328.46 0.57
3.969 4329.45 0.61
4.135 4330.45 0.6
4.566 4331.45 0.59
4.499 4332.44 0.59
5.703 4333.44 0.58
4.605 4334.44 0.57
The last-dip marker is 4057.26 A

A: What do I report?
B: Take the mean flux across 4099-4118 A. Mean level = 2.95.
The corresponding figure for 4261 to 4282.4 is 3.31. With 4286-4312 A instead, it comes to 2.59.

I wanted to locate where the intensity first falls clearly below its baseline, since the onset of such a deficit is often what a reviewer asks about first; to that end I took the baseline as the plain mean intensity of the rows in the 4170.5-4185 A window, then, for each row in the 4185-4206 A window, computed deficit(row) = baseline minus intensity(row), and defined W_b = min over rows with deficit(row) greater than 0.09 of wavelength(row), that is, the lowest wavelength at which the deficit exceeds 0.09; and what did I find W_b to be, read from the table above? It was 4185.36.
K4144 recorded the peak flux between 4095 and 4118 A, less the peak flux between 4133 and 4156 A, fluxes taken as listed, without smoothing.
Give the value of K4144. 0.12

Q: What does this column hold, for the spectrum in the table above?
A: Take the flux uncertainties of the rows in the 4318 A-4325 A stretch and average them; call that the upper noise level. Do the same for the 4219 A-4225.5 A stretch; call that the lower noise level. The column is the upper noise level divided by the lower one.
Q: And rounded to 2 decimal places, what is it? 0.98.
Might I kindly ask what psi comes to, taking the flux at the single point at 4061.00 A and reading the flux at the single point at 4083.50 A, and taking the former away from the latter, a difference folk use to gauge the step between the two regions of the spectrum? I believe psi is 0.3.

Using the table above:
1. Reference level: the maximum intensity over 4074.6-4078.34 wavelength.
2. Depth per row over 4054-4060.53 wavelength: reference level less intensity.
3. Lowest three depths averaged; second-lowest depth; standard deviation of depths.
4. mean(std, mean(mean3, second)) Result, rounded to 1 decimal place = 0.5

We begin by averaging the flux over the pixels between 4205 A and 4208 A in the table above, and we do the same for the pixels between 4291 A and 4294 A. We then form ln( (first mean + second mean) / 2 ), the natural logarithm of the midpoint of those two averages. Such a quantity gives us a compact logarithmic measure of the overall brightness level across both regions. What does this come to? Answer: 1.23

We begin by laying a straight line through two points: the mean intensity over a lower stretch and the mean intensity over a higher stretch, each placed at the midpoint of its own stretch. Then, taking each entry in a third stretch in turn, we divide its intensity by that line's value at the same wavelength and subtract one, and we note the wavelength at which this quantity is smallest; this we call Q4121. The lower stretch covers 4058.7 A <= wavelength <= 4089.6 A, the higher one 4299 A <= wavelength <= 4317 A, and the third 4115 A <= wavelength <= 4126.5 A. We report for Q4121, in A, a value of 4117.49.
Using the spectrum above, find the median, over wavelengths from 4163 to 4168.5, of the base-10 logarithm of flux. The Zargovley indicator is 0.57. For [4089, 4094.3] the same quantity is 0.59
